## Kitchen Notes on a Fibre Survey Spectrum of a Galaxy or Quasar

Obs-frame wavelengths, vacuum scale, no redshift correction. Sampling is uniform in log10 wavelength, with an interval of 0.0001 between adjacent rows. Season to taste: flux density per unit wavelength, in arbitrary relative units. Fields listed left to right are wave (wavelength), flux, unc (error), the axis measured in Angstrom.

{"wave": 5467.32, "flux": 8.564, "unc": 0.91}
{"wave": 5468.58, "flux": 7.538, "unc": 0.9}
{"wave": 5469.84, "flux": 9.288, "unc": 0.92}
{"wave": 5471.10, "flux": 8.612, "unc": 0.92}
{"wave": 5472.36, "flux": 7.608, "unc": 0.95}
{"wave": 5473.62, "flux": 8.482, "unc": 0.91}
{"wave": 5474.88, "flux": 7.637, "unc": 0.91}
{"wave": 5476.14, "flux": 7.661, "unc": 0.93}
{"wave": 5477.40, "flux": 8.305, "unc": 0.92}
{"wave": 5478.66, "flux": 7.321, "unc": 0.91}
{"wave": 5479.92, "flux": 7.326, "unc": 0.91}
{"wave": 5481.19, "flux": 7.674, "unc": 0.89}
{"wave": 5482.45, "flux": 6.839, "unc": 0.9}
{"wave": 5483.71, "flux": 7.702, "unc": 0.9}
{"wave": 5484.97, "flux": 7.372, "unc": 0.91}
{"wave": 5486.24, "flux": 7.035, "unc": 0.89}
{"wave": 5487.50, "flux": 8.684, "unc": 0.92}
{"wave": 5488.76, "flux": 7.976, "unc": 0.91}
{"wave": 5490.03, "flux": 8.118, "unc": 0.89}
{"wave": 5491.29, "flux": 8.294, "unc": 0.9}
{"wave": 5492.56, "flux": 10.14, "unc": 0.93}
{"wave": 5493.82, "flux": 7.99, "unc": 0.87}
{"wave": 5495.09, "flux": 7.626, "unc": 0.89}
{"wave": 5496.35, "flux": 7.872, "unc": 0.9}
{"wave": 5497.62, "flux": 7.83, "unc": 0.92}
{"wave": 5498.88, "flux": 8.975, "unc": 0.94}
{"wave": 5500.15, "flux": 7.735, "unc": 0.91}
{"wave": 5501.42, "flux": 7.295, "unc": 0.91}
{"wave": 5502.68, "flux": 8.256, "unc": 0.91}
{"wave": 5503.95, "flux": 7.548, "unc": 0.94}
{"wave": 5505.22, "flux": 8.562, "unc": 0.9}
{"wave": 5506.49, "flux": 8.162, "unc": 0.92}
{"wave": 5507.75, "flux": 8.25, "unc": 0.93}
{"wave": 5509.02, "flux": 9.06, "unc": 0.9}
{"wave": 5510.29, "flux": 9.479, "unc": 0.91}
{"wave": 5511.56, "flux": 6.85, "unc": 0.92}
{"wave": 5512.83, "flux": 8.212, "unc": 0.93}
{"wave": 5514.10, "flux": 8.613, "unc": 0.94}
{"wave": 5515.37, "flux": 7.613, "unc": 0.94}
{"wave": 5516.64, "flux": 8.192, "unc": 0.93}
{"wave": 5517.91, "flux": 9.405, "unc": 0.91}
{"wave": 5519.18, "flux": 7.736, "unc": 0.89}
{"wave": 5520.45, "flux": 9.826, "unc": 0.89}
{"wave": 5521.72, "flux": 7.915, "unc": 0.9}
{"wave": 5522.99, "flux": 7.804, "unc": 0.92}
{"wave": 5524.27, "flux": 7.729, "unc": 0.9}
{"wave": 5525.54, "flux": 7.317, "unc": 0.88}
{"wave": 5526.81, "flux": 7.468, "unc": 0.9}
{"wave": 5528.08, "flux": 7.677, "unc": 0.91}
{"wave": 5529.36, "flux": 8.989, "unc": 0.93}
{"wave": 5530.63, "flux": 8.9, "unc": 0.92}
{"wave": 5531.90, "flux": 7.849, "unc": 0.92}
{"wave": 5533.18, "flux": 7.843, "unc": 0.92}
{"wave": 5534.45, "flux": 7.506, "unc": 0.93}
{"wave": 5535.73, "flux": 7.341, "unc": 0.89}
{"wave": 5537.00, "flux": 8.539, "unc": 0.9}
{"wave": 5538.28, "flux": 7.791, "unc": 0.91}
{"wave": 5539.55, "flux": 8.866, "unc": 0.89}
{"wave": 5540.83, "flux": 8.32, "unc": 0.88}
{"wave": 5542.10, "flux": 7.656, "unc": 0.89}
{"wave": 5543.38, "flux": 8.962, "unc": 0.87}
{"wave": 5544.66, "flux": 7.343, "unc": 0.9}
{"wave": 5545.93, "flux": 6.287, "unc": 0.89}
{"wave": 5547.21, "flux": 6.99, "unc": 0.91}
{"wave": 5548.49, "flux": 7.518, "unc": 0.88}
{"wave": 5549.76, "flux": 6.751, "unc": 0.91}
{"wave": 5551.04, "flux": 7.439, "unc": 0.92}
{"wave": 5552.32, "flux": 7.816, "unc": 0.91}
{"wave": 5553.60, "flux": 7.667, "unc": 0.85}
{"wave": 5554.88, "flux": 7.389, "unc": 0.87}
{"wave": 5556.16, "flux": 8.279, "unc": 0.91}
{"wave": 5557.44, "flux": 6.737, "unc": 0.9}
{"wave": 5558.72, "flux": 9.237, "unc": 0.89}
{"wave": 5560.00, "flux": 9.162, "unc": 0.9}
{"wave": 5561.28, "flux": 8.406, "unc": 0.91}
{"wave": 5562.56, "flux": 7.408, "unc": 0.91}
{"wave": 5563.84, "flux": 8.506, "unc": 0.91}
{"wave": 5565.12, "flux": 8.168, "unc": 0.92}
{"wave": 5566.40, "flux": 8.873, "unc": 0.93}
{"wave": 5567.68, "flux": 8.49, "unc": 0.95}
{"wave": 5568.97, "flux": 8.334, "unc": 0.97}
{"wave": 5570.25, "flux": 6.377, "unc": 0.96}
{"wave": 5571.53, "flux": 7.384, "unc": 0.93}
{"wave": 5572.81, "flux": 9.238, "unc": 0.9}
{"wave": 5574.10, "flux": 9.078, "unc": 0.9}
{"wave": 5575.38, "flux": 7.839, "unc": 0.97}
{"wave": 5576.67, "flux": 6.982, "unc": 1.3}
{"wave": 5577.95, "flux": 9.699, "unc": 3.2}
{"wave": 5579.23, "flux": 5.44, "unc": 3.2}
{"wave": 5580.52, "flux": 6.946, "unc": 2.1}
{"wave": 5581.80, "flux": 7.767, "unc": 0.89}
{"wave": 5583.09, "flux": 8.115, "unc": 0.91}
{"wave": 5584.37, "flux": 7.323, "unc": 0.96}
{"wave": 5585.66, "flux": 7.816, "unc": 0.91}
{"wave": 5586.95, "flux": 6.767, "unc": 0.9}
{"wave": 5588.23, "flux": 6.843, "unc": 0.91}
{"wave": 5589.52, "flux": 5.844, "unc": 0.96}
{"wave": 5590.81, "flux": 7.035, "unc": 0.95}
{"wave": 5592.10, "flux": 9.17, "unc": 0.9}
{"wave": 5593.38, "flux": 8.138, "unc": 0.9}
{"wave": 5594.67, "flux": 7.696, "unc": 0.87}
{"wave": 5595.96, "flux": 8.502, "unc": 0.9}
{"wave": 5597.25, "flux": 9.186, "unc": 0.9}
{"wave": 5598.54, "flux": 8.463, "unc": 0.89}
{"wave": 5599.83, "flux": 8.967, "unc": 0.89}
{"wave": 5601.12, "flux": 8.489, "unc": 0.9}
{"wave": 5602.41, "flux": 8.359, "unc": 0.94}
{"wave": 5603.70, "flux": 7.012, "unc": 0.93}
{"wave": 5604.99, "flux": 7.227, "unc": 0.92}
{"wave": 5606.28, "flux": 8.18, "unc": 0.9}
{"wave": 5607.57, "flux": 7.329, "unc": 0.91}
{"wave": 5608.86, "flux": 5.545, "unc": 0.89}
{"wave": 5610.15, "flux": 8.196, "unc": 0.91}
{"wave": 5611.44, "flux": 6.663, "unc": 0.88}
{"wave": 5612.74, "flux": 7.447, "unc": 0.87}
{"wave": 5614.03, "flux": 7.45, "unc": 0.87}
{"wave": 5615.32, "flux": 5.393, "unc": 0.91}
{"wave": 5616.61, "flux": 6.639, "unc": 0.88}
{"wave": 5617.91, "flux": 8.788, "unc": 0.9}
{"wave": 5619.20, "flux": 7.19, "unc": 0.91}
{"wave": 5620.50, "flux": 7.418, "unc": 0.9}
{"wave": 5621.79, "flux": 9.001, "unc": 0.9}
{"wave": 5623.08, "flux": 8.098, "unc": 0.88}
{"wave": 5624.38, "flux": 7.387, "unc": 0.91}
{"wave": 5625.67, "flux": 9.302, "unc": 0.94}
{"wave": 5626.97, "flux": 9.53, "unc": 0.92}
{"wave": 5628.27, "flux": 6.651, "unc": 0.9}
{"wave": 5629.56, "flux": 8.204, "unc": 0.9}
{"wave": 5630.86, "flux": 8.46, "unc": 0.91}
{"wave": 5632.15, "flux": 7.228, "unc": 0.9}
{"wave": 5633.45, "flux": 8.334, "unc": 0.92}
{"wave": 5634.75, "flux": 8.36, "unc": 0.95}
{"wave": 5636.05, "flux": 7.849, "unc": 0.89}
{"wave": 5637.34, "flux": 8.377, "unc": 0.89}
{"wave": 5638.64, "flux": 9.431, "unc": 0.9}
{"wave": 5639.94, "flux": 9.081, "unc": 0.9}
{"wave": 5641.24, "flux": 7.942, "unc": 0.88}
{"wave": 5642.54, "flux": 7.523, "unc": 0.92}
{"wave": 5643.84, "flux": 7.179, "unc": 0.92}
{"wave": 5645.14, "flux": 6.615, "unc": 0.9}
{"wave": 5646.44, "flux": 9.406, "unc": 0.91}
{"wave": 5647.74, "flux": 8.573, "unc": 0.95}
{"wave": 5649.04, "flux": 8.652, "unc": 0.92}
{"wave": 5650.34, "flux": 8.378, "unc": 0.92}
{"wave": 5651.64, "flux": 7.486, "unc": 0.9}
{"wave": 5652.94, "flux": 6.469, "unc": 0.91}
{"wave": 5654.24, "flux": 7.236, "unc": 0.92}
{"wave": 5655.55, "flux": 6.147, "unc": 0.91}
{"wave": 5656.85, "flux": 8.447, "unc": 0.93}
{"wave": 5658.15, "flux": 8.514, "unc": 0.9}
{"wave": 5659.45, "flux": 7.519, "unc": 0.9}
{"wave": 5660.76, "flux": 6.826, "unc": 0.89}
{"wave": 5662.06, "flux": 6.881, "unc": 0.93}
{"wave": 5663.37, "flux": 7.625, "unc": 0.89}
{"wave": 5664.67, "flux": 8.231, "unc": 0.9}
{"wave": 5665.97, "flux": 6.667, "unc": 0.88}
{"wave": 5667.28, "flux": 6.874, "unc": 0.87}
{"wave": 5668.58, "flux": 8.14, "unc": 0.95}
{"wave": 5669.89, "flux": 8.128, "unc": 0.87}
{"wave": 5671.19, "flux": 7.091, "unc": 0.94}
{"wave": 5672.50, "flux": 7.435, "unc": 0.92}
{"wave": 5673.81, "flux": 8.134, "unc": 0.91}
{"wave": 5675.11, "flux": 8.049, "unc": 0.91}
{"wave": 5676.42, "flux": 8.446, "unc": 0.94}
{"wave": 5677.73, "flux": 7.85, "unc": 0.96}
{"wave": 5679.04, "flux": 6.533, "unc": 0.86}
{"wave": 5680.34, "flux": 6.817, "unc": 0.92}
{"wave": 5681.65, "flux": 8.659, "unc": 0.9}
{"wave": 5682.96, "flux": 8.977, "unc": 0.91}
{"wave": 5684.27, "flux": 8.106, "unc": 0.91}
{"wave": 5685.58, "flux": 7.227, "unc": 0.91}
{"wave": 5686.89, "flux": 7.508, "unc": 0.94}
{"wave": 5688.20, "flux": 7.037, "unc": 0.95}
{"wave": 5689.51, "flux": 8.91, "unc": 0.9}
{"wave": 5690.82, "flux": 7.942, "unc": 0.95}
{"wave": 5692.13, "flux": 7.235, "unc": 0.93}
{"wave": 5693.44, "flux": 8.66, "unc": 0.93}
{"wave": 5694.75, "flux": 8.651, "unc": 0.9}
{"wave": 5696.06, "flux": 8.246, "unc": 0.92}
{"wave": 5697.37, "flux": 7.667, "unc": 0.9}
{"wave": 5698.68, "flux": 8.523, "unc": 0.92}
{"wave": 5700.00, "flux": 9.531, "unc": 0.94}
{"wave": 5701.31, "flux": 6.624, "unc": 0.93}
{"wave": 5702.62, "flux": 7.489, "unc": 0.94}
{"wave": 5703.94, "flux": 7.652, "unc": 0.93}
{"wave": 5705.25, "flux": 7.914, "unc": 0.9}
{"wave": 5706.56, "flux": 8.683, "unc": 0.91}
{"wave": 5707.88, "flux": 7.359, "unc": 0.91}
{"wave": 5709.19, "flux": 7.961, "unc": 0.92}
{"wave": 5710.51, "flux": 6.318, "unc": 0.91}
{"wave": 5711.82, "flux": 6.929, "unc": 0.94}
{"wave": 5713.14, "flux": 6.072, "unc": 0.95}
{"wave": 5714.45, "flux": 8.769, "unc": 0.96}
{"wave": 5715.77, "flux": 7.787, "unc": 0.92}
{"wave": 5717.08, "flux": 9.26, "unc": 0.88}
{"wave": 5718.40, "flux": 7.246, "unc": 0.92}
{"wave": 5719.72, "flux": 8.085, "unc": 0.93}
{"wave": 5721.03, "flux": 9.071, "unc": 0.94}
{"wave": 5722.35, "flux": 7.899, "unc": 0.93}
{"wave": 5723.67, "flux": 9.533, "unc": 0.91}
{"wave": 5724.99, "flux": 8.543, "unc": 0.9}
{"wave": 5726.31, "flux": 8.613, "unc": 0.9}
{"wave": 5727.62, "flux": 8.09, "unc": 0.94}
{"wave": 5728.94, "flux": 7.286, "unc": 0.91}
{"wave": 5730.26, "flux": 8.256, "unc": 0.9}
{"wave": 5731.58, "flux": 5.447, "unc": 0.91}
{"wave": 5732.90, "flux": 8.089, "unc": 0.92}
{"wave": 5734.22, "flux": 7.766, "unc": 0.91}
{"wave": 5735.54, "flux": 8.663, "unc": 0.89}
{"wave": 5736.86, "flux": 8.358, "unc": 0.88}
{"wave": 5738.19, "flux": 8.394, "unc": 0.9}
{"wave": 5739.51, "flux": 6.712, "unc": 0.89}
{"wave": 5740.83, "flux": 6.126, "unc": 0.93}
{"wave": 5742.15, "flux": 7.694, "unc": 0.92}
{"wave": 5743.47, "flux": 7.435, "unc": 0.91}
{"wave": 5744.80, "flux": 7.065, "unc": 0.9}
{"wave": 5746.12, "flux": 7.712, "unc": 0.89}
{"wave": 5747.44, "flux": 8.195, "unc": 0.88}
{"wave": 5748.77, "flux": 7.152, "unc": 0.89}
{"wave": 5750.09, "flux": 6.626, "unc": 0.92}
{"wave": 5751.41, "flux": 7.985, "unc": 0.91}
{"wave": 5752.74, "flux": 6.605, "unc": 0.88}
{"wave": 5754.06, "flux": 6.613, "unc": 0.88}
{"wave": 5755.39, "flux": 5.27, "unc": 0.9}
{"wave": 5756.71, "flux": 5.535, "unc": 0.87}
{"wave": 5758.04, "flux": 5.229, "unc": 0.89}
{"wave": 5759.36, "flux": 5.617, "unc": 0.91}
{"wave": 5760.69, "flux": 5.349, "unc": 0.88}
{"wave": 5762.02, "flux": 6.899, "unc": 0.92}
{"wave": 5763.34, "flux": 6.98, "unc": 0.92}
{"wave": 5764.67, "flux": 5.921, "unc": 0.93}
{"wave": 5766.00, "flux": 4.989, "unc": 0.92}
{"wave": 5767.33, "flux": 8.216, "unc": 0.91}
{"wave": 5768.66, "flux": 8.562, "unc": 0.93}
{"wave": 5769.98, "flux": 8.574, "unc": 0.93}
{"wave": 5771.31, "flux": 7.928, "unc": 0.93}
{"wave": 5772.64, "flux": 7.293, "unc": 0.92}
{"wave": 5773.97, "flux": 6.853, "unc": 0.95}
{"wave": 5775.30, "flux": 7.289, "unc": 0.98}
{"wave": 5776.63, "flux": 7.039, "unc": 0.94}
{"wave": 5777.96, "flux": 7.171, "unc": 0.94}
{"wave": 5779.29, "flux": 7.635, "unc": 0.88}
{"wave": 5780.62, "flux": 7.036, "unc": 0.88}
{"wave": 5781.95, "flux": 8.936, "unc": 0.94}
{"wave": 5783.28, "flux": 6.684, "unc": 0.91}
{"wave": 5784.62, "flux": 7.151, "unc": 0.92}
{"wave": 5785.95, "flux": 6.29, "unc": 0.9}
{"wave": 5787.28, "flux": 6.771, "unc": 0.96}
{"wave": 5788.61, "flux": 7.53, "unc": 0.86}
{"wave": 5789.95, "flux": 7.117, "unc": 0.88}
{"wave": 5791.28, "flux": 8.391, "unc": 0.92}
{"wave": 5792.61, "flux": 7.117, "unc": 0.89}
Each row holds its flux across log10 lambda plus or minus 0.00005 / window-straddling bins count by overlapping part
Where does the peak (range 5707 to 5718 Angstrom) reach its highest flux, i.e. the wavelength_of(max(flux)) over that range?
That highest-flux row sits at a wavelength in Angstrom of 5717.08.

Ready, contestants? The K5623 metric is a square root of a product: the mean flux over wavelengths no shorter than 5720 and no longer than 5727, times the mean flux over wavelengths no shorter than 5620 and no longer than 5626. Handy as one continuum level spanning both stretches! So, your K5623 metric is 8.5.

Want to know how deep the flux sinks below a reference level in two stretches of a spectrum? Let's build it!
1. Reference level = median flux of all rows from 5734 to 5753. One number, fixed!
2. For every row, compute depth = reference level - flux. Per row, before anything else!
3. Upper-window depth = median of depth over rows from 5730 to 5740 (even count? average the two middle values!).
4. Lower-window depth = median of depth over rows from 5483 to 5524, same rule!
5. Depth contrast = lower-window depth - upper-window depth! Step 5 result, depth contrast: 0.1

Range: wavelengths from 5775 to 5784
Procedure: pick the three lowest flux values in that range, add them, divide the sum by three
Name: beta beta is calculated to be 6.9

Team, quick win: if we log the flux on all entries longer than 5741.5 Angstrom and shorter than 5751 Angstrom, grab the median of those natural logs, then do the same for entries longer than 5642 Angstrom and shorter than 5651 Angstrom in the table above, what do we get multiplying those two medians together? 4.26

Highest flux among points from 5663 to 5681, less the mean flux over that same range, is 0.87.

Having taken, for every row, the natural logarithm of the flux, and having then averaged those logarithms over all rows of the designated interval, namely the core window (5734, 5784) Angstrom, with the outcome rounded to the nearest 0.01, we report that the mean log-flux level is 1.95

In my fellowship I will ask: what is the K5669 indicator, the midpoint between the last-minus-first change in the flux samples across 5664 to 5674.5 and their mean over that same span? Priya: 3.75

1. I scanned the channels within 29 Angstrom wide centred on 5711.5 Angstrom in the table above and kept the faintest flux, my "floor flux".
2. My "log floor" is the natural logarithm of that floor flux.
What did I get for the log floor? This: 1.80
